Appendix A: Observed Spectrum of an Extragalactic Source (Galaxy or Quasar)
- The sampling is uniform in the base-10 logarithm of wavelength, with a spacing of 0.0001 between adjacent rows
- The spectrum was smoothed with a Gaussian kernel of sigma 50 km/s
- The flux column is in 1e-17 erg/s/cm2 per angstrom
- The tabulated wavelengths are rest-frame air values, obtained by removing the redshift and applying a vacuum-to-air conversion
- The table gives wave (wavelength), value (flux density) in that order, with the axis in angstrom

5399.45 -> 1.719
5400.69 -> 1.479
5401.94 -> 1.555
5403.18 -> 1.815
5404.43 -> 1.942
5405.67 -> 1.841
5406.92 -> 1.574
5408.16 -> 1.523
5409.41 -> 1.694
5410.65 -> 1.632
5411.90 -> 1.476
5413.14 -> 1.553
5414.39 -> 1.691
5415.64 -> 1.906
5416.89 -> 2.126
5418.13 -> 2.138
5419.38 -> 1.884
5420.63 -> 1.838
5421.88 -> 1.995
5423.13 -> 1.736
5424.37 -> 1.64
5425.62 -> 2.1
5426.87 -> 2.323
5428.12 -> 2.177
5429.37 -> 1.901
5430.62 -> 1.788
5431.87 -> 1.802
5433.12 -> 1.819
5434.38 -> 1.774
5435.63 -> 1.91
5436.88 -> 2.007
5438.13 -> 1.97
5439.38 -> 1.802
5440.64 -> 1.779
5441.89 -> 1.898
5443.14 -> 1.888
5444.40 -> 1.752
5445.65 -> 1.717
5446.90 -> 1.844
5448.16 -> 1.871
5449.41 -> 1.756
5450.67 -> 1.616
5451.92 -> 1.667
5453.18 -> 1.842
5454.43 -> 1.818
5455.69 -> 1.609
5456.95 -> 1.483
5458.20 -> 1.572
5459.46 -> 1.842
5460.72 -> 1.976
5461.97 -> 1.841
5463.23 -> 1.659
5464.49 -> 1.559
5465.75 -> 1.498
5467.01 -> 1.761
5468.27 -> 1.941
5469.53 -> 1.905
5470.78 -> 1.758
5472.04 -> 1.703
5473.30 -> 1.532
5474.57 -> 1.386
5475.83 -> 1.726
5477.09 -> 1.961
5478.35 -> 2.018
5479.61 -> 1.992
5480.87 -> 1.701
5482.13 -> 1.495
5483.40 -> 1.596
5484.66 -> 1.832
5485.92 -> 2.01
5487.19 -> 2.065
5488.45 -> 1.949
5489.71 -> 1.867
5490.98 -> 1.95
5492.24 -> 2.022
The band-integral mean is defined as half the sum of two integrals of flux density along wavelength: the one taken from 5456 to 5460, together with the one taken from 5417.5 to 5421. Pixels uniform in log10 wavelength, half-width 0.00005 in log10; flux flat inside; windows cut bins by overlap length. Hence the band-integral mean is 6.7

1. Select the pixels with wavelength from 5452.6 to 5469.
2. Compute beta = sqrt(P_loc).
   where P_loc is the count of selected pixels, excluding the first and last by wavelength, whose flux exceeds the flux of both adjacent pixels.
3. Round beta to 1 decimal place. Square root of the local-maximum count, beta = 1.0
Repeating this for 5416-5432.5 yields 1.7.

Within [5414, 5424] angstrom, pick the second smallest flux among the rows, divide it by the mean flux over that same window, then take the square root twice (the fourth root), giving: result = 0.976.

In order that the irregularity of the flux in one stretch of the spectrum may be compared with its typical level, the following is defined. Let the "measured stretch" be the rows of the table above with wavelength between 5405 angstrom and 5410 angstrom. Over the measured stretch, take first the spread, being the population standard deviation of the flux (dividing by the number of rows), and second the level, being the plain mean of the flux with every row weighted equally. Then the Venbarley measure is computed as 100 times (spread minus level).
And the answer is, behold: -154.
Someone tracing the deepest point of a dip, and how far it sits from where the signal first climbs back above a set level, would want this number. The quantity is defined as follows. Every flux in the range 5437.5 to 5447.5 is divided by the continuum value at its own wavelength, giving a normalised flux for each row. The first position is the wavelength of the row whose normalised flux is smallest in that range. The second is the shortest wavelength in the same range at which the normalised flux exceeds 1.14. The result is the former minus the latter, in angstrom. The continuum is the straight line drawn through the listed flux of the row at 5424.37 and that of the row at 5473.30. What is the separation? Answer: 7.5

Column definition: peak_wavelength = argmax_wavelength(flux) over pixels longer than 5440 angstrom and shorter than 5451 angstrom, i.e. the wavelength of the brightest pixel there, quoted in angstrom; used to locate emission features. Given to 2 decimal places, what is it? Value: 5441.89 angstrom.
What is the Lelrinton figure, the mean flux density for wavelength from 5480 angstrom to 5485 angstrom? 1.66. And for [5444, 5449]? 1.80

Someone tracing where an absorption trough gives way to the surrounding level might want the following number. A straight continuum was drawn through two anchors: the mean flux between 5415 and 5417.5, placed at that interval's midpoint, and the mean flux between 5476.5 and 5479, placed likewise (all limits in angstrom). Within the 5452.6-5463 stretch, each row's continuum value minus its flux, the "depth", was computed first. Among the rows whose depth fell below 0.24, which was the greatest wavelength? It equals 5461.97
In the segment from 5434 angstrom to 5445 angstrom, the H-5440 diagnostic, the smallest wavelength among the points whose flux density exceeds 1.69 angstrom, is 5434.38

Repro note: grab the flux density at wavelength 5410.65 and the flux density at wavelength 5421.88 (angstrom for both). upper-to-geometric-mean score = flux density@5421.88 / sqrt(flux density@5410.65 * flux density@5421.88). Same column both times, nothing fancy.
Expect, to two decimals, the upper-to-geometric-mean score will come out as 1.11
